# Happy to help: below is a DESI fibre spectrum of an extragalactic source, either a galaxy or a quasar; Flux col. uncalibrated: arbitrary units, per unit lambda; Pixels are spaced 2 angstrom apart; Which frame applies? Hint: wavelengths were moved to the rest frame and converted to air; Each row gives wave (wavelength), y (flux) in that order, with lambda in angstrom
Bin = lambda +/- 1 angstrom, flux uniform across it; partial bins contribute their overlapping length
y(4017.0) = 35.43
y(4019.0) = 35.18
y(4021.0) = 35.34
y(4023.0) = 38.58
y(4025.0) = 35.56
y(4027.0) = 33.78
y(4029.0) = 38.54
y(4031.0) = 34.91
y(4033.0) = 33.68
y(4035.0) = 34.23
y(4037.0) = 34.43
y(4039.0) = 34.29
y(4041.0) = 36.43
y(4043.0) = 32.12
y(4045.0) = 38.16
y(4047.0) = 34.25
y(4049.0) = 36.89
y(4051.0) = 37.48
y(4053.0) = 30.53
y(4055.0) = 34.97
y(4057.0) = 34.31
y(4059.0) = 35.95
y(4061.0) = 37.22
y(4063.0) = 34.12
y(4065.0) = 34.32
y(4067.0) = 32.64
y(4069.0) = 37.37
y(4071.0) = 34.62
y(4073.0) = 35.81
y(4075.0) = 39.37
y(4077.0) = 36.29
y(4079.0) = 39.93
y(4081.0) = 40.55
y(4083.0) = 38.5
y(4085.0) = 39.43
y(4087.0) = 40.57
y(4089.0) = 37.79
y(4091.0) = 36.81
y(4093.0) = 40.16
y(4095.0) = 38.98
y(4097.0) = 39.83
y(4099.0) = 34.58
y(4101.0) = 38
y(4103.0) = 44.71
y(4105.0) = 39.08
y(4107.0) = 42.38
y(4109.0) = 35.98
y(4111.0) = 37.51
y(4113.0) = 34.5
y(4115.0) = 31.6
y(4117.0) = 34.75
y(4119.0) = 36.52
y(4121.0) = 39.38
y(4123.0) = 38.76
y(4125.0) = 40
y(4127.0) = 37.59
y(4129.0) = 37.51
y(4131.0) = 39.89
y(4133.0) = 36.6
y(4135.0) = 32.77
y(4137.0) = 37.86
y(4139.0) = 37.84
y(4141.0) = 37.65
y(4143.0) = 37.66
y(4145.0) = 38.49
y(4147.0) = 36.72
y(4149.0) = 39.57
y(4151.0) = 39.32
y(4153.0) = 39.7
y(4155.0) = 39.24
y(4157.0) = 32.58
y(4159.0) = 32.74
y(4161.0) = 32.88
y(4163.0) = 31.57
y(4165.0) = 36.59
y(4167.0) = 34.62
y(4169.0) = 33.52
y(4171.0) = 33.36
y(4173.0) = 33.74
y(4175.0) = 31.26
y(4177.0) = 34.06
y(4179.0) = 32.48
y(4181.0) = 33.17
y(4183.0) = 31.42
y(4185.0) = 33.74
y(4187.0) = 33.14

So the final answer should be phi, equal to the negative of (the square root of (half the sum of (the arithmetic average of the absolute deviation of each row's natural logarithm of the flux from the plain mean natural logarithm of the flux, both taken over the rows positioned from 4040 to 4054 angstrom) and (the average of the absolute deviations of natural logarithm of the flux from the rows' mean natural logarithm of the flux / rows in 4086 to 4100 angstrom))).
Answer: -0.240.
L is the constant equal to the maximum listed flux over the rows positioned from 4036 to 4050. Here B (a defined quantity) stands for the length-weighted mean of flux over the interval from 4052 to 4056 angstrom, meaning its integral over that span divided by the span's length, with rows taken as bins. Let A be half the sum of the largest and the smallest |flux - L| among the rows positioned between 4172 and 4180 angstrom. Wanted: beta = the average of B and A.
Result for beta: 19.1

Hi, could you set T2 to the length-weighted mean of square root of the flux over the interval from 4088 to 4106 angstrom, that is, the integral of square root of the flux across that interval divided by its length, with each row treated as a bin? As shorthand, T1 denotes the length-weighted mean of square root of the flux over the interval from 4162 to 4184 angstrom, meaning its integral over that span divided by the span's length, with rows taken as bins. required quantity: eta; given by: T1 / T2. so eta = 0.93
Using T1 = 5.77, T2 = 6.23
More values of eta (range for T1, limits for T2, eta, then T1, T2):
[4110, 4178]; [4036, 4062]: 1.01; 6.01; 5.93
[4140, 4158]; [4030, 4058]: 1.04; 6.15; 5.89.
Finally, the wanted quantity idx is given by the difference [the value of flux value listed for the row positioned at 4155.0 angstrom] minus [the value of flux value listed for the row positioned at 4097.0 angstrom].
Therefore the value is -1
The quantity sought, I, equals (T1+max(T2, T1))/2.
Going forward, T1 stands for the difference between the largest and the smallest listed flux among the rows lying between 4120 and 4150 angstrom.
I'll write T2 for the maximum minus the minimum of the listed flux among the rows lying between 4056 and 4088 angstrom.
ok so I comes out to 7.6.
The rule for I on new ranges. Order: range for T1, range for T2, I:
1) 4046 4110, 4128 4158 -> 14.2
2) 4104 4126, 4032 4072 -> 10.8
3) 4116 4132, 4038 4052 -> 5.6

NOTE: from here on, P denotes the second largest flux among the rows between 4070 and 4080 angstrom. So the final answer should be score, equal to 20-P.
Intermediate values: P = 39.37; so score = -19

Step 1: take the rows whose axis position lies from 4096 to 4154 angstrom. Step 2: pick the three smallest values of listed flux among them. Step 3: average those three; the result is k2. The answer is 33.0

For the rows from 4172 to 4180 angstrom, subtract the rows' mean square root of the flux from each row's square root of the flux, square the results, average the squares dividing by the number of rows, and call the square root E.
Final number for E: 0.10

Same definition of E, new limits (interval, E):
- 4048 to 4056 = 0.23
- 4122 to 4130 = 0.08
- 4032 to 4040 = 0.02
